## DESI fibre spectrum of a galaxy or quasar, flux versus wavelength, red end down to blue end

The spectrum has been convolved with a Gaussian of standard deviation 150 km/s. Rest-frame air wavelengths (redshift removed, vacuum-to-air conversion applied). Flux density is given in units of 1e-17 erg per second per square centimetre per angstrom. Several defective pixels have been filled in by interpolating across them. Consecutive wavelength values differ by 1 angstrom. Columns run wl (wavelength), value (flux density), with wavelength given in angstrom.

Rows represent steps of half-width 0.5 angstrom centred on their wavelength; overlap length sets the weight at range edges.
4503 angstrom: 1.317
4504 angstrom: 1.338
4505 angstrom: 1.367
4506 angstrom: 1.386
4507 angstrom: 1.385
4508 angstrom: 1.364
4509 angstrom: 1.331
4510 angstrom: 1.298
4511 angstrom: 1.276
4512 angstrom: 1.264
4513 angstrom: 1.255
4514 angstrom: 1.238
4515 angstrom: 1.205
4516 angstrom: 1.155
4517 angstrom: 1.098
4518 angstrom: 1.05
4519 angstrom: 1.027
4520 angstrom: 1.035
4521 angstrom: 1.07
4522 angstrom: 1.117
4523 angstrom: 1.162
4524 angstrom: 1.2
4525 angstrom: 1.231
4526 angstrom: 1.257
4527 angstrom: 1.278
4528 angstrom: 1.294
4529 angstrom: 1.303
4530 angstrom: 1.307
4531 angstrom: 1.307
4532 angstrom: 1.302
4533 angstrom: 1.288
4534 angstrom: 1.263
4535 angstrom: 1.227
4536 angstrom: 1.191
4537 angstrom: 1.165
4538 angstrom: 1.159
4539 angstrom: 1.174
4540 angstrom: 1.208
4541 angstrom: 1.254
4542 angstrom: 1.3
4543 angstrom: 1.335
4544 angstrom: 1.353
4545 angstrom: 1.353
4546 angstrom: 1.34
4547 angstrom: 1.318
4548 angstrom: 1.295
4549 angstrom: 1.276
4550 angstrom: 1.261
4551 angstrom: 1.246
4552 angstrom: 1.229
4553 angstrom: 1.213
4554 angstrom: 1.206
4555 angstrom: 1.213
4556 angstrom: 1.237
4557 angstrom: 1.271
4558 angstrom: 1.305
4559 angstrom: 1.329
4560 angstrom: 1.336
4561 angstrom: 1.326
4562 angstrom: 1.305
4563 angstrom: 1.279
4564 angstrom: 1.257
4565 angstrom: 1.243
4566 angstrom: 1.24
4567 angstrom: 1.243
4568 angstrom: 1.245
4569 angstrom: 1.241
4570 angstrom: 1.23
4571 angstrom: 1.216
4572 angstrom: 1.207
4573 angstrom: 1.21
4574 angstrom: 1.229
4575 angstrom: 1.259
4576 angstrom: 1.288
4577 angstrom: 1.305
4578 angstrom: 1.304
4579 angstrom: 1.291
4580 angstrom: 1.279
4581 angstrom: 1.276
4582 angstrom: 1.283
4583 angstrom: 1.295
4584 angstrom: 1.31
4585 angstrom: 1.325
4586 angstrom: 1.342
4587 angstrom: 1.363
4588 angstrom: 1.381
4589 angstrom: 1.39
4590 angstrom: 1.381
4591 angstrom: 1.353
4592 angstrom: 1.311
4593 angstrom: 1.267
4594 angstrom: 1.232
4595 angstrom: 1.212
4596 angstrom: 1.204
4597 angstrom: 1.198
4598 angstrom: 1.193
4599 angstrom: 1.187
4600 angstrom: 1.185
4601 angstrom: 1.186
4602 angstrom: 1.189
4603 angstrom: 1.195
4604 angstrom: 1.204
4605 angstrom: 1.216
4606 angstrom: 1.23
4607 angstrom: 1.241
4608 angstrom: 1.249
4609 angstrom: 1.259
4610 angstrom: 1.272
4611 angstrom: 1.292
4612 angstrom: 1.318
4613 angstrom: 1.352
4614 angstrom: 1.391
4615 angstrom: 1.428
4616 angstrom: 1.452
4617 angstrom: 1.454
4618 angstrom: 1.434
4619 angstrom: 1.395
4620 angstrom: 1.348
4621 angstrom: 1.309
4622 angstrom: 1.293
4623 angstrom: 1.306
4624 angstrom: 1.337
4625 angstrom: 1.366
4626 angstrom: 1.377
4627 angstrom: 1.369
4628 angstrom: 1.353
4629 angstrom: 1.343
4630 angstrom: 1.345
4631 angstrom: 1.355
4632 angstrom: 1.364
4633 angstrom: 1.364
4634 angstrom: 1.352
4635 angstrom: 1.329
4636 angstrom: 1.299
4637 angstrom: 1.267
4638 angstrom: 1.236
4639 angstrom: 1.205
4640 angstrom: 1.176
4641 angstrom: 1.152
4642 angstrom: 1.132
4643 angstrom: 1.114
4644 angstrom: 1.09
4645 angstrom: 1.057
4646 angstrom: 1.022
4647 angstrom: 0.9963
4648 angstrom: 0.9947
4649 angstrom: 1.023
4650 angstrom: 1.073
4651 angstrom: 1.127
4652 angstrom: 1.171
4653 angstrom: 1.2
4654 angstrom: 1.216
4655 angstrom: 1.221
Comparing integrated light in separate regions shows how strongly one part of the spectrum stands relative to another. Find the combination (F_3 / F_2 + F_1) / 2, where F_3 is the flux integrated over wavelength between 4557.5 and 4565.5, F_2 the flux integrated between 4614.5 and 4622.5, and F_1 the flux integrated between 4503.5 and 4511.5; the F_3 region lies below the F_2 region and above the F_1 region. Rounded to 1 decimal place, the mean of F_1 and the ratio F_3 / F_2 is 5.8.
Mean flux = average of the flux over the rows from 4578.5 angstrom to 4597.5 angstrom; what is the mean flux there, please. 1.30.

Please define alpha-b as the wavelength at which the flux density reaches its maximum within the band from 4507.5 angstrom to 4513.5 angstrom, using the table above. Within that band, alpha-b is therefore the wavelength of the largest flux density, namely 4508 angstrom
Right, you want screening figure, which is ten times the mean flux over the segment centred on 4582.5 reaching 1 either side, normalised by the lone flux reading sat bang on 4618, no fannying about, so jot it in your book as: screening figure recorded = 9.0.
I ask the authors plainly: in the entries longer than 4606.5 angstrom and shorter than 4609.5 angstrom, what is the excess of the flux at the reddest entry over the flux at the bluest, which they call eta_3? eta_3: 0.018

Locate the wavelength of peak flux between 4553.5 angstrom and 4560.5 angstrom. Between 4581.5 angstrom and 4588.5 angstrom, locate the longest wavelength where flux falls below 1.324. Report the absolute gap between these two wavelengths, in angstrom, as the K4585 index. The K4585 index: 24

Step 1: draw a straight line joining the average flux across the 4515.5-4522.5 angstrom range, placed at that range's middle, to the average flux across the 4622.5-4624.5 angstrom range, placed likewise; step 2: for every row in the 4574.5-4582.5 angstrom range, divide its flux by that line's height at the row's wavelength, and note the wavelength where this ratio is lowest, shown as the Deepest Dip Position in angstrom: 4575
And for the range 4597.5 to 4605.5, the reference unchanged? 4601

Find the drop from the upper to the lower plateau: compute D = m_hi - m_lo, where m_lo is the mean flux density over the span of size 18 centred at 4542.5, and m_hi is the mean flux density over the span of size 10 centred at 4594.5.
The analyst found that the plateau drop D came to -0.01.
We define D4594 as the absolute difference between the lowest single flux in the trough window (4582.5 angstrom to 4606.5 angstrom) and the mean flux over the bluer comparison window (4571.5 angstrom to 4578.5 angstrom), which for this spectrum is 0.072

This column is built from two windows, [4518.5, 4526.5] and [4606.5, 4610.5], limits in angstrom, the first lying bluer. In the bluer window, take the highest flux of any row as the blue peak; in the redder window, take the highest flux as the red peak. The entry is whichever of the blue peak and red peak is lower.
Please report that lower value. 1.26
